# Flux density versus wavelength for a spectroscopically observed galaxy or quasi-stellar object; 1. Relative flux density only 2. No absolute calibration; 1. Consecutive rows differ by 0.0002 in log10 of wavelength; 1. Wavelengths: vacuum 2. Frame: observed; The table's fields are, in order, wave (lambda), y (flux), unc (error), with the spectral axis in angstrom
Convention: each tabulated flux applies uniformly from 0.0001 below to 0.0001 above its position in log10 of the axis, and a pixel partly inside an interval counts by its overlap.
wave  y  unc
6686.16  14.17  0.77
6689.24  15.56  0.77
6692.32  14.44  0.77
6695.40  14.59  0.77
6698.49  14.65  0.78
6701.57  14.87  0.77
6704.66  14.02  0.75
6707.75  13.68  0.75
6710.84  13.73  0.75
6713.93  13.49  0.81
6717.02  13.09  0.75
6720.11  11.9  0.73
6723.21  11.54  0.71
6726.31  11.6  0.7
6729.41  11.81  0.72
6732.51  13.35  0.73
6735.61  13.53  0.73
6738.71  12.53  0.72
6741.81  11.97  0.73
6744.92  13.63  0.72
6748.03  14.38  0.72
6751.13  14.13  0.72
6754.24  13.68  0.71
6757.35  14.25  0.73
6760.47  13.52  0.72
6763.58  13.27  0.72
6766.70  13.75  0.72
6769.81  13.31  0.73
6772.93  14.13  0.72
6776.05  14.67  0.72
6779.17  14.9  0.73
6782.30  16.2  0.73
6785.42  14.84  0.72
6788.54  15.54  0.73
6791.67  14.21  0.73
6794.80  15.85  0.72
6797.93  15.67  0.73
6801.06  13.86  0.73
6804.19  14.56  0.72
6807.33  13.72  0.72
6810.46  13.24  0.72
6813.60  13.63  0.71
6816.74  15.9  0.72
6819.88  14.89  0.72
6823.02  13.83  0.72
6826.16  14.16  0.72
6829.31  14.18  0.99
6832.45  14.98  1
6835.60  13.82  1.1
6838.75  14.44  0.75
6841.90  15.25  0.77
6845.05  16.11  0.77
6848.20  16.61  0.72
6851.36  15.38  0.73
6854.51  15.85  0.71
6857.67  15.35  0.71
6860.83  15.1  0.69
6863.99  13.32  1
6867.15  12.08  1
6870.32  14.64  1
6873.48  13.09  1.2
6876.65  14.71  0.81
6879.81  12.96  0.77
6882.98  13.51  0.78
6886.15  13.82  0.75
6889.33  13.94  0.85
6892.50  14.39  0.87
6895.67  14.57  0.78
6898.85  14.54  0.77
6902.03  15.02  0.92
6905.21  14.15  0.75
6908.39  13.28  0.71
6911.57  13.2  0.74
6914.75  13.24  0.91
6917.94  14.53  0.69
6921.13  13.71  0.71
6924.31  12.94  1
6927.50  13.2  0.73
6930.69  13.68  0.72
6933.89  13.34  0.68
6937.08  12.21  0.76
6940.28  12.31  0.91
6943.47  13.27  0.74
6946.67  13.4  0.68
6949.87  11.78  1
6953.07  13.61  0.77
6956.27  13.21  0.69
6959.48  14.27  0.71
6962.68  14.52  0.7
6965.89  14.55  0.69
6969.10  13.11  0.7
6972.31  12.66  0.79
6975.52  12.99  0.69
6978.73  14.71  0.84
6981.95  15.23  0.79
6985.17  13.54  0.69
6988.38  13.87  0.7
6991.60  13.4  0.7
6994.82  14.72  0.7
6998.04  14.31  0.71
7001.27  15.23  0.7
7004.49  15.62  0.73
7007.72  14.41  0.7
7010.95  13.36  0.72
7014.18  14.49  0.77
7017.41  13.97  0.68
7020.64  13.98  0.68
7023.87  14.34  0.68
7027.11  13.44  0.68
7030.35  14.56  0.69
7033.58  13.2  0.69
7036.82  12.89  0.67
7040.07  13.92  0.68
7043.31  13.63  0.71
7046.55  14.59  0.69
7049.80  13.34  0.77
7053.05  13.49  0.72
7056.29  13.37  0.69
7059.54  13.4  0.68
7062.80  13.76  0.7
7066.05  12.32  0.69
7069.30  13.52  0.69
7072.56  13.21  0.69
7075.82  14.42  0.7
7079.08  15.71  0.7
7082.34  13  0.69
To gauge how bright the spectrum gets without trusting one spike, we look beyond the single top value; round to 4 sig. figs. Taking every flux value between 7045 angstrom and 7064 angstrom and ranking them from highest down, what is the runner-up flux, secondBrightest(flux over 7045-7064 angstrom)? 13.76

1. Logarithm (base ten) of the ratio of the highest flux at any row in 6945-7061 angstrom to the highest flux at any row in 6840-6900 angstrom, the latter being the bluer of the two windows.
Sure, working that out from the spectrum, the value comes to -0.03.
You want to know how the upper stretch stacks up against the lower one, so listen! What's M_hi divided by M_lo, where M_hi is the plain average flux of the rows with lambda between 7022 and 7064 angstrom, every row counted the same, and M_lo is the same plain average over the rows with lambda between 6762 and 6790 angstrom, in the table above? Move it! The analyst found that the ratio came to 0.94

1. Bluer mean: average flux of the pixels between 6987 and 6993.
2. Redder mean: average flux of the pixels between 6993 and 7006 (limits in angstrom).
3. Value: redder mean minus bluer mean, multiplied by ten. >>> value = 13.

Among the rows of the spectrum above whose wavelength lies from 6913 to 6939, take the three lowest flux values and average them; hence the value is 12.8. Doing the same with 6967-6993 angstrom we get 12.9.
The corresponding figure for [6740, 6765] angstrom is 12.9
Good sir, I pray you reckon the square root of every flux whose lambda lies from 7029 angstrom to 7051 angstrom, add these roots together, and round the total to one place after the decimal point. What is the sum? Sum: 25.9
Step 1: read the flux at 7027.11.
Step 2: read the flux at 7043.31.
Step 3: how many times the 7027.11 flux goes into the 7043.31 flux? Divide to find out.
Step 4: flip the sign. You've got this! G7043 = -1.01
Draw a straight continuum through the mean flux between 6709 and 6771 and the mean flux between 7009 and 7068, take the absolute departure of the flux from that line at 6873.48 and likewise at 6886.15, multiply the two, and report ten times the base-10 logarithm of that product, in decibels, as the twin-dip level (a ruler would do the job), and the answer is -9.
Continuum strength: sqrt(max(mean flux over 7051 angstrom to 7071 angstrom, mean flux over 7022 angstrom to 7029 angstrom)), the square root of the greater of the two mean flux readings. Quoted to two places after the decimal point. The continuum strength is 3.73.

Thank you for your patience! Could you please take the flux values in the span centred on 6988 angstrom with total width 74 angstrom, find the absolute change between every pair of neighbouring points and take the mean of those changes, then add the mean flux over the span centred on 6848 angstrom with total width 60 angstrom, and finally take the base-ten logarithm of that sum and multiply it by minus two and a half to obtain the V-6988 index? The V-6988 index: -2.97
